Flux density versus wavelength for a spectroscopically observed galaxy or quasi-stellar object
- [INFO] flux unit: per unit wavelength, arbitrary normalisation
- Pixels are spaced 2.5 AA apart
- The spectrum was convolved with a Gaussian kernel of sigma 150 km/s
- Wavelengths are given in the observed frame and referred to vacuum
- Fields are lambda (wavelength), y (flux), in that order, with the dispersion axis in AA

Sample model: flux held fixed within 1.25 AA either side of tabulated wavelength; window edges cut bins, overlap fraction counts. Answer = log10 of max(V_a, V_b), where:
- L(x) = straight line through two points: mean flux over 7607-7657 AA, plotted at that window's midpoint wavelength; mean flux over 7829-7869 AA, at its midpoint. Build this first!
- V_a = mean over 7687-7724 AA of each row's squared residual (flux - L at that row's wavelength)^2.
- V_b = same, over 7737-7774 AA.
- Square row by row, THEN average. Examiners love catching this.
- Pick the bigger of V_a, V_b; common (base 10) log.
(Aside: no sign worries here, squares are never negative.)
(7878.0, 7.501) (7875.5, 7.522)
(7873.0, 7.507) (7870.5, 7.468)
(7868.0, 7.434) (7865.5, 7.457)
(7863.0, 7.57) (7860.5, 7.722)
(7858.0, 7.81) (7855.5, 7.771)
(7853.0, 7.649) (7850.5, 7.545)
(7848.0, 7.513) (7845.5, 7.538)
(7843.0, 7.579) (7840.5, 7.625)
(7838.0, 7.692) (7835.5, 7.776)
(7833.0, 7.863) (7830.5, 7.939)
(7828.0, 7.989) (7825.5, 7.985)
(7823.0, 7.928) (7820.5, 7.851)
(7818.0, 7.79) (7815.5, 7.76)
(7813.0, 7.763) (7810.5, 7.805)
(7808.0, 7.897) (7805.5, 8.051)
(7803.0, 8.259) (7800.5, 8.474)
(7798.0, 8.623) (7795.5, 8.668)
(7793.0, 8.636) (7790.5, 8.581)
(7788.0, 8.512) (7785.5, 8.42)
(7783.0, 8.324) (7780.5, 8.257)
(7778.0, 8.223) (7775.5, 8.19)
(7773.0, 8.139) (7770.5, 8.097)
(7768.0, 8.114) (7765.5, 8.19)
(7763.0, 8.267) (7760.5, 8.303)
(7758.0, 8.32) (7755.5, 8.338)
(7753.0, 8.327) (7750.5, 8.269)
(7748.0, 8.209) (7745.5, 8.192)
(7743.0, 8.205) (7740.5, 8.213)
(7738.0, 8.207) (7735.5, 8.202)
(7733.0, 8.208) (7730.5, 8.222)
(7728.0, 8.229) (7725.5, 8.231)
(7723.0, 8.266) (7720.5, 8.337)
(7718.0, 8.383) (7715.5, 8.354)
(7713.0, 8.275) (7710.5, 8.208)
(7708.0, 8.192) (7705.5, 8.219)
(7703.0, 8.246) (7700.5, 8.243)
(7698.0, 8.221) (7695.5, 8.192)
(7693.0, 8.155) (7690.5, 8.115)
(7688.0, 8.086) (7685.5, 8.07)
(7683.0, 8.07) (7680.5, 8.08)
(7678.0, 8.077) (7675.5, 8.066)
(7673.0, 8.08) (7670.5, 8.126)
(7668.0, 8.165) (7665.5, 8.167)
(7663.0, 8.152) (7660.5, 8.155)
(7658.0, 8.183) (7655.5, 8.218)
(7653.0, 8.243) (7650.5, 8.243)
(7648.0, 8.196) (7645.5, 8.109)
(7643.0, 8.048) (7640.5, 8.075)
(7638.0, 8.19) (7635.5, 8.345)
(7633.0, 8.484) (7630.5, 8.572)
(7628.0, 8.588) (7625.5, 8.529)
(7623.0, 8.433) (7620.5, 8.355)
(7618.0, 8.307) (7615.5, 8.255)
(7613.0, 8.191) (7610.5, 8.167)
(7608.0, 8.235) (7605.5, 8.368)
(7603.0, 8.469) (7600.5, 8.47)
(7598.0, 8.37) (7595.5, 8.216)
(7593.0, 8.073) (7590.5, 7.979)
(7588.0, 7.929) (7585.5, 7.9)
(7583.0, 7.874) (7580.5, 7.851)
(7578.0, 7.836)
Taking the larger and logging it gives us -1.0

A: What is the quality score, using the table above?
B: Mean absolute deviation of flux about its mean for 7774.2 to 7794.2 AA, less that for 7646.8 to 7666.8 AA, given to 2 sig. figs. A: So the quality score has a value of 0.11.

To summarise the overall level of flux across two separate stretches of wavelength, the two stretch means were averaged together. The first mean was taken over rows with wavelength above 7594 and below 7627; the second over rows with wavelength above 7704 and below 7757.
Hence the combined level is 8.29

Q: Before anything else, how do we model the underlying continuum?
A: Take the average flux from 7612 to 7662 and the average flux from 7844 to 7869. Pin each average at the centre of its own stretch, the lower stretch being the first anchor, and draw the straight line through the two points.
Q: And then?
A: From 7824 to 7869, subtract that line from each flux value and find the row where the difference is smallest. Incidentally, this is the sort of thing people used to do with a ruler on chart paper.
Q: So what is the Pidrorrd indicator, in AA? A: 7868.0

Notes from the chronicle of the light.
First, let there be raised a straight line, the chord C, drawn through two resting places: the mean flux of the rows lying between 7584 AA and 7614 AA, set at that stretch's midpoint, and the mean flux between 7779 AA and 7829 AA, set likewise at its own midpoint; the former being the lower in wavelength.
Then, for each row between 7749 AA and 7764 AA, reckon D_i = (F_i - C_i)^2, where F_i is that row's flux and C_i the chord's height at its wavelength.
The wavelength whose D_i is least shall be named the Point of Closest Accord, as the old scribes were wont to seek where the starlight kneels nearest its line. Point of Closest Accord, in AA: 7763.0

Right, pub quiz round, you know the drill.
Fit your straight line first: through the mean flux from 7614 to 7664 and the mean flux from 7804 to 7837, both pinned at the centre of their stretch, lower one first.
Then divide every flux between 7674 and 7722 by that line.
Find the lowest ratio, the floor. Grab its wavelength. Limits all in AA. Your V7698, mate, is 7675.5 AA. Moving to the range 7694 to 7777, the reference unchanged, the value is 7695.5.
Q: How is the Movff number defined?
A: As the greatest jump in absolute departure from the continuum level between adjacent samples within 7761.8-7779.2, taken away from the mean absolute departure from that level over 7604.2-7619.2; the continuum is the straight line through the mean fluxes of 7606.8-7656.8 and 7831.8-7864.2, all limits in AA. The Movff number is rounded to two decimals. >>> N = 0.02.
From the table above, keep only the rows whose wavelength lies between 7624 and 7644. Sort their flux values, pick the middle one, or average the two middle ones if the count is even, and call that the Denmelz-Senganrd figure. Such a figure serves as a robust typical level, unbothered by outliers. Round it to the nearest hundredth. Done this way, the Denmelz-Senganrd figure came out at 8.41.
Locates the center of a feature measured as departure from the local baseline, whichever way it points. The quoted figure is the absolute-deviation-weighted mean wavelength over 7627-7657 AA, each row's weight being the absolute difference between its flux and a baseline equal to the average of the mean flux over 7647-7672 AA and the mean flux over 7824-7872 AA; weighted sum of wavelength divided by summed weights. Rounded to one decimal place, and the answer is 7638.8 AA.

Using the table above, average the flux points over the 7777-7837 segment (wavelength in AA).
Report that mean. 8.14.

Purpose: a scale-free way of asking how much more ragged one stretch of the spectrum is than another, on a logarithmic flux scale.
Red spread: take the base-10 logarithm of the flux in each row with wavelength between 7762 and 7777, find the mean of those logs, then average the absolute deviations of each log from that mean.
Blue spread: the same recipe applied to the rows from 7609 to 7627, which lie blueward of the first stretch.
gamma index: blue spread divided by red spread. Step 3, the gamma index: 2.0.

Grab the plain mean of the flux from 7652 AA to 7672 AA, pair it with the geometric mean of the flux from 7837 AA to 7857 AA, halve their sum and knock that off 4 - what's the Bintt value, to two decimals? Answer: -3.89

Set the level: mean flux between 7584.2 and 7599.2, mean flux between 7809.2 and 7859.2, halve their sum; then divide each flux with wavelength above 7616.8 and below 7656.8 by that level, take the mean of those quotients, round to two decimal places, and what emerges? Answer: 1.05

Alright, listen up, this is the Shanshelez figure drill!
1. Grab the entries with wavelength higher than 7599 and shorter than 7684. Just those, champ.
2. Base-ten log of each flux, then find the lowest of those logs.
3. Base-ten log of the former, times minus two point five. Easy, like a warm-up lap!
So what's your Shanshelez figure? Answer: 0.108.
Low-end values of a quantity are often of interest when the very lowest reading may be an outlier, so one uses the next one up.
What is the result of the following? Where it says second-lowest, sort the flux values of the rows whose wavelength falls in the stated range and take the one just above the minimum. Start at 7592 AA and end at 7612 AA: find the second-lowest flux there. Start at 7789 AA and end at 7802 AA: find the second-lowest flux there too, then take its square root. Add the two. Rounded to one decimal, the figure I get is 11.1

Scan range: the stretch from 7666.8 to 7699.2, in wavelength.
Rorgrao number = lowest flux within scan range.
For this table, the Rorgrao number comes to 8.066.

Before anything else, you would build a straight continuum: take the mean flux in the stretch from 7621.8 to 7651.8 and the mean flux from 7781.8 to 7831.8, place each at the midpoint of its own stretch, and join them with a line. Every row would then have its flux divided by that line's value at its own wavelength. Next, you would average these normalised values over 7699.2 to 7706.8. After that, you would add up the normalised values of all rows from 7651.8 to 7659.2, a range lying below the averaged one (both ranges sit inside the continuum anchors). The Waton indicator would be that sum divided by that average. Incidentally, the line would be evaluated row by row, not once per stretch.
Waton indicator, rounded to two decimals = 2.98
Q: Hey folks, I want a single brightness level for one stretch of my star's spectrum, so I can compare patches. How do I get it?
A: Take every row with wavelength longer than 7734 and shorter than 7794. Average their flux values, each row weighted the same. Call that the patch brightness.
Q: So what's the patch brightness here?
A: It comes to 8.28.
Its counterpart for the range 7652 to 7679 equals 8.15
